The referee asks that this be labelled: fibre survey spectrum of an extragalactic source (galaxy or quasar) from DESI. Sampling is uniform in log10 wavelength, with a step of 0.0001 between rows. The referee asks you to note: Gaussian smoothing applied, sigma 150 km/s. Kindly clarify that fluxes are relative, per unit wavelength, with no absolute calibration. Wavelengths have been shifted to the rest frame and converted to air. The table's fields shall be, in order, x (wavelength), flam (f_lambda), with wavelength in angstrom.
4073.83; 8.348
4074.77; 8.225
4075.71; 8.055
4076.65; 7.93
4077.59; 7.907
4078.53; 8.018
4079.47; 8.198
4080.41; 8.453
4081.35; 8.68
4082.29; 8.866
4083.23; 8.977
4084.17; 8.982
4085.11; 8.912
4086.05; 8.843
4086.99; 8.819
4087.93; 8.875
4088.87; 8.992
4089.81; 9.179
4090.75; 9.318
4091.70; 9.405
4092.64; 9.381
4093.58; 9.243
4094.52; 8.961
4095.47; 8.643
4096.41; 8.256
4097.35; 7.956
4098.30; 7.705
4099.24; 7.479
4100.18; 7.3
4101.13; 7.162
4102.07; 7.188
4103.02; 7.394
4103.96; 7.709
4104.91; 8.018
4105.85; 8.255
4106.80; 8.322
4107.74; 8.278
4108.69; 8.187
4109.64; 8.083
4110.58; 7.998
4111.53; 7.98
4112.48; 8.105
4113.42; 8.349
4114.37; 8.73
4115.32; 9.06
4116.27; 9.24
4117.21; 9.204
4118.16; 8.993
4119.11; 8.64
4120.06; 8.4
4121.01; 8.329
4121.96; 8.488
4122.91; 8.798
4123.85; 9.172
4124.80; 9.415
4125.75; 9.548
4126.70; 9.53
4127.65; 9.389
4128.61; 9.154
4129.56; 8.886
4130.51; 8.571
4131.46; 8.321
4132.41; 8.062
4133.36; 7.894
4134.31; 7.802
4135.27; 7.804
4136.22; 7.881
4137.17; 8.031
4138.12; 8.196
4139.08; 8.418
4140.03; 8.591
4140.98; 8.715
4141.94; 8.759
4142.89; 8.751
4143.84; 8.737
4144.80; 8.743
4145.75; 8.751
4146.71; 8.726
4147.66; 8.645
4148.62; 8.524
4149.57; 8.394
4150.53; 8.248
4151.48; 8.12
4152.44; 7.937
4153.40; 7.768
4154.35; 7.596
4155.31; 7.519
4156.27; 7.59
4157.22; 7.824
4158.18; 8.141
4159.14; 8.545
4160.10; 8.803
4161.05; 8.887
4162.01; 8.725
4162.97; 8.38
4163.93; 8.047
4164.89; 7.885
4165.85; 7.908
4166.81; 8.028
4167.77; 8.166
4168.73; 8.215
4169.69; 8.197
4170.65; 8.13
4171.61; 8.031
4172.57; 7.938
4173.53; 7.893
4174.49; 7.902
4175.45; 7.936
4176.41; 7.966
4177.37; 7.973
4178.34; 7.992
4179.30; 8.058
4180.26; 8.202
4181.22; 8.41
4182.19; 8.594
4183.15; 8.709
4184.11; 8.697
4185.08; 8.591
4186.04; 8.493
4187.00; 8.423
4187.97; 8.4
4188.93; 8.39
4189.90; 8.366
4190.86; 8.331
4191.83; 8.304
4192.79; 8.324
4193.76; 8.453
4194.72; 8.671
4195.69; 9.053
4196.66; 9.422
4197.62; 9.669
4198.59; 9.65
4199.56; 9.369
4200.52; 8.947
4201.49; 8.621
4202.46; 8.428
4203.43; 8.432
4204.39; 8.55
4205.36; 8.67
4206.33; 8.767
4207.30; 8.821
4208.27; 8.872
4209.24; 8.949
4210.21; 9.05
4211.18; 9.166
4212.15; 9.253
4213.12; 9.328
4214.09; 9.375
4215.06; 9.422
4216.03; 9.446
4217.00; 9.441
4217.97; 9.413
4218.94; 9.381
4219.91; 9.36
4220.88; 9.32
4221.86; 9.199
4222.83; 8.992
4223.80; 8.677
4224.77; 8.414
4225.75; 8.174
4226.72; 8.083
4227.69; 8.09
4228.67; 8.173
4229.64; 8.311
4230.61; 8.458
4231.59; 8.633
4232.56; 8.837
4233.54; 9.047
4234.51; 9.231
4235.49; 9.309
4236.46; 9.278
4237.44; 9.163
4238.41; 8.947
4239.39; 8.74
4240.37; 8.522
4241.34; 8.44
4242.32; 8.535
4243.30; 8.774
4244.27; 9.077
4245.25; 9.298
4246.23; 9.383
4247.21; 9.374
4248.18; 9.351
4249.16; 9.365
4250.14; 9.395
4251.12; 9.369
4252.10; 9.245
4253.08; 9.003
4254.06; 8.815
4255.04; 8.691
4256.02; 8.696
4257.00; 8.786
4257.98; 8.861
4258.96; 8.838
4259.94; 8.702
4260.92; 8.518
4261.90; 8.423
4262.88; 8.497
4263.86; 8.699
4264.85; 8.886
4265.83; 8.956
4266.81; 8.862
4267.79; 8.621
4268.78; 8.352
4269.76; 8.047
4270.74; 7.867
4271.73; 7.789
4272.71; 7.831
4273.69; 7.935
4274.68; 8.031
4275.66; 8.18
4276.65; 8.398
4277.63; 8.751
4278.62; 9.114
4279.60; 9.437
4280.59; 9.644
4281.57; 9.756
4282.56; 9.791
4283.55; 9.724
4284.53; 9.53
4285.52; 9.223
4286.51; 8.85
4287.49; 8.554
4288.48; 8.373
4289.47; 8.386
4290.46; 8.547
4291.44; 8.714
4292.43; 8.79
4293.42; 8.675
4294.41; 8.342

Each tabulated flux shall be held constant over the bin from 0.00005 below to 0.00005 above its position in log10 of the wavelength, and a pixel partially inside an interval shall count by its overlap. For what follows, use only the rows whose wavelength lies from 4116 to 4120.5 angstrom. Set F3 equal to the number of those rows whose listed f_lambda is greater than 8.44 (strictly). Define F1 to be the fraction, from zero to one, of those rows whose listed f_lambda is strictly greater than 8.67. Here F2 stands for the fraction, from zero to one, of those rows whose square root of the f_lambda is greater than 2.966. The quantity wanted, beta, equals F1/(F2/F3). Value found 4.0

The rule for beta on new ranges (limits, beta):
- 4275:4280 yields 4.5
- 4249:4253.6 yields 5.0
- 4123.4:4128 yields 5.0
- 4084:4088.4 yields 5.0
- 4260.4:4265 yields 8.0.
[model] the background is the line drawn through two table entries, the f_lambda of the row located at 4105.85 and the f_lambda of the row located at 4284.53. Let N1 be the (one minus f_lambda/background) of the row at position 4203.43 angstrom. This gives 0.06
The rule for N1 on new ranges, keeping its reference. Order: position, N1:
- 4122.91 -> -0.05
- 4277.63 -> 0.08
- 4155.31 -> 0.13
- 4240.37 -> 0.08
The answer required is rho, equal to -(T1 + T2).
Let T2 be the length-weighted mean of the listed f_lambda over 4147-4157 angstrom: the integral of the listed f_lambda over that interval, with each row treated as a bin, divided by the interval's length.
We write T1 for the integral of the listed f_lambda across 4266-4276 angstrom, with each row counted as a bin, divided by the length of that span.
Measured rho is -16.2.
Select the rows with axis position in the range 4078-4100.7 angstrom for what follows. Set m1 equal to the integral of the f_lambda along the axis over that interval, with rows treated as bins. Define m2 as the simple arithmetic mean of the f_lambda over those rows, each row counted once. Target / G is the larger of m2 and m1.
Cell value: 196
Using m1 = 196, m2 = 8.64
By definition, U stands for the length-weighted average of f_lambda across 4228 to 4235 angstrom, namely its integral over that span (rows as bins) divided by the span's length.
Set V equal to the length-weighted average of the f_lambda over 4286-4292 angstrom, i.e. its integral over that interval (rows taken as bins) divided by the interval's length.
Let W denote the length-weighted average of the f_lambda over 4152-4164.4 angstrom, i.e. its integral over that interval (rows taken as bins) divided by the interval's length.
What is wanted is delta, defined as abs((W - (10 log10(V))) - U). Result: 9.9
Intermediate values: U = 8.65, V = 8.6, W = 8.1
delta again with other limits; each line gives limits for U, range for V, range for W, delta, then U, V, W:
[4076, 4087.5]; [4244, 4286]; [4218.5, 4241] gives 9.2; 8.54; 8.9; 8.8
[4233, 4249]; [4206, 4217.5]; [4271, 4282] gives 10.1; 9.04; 9.2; 8.6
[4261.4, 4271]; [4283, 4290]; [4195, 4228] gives 9.1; 8.54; 8.9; 9.0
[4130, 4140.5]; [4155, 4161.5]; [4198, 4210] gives 8.4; 8.15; 8.2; 8.8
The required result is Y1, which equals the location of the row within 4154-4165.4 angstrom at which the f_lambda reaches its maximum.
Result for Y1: 4161.05 angstrom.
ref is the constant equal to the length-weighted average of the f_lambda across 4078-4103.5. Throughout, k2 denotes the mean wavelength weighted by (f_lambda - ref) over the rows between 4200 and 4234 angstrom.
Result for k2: 4214.8 angstrom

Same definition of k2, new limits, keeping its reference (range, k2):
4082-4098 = 4088.6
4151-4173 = 4160.8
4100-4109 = 4102.8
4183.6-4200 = 4198.2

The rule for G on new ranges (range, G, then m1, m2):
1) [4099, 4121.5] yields 184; 184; 8.18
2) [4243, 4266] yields 206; 206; 8.96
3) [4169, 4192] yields 190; 190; 8.25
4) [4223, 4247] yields 210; 210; 8.73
